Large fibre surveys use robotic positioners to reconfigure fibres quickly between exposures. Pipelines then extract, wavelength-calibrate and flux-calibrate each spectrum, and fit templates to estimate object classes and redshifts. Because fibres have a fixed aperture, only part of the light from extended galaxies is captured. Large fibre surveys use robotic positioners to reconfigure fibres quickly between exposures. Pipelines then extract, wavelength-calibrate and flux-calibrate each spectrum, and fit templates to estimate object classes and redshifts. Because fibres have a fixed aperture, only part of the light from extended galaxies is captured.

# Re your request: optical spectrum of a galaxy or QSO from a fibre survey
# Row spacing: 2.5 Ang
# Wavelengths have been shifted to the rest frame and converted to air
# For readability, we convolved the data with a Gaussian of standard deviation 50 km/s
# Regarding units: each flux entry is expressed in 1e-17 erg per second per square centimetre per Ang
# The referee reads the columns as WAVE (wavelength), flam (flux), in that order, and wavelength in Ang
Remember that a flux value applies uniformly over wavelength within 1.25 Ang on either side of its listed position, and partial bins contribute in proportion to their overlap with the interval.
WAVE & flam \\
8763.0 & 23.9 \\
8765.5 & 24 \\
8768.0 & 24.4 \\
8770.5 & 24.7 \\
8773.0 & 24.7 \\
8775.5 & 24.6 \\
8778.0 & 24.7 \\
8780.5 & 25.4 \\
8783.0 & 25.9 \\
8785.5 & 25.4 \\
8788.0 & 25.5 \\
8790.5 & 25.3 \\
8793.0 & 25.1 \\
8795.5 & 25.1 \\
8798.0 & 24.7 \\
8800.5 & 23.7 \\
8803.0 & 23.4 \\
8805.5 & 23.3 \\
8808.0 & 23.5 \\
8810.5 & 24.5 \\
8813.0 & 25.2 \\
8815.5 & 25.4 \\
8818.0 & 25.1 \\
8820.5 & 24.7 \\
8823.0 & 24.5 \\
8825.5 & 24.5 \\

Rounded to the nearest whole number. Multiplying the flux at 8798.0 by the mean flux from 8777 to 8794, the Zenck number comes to 626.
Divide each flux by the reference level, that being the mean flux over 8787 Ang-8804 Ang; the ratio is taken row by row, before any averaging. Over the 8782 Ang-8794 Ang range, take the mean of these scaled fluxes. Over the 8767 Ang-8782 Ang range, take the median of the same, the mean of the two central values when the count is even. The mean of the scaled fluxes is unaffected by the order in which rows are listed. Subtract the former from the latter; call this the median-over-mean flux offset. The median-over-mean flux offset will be -0.03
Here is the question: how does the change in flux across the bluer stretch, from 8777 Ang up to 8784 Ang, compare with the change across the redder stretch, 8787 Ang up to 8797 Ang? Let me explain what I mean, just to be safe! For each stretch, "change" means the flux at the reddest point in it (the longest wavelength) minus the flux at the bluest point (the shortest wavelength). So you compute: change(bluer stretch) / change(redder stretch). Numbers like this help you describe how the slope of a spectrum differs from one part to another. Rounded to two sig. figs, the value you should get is -3.0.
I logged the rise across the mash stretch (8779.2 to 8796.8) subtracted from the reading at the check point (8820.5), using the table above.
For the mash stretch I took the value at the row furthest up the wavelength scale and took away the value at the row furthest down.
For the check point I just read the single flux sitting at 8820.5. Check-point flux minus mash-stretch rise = 25.0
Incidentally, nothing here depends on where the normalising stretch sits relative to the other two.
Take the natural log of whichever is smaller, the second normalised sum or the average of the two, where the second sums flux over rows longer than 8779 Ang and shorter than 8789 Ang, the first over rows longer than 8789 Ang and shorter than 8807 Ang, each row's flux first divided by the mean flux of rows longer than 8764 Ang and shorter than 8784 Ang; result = 1.42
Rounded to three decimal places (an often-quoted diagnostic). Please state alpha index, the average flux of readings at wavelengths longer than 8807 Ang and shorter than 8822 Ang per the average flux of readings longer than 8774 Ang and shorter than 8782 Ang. 0.993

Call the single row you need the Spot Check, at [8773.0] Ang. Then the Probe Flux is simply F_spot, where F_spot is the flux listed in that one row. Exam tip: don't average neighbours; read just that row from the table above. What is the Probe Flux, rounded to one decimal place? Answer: 24.7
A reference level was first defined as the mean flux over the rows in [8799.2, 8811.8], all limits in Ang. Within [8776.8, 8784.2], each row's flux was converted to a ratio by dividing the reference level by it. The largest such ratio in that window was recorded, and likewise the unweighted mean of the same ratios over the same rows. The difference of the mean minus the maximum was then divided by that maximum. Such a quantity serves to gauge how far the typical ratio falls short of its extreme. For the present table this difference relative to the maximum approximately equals -0.025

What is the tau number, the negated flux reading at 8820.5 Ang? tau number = -24.7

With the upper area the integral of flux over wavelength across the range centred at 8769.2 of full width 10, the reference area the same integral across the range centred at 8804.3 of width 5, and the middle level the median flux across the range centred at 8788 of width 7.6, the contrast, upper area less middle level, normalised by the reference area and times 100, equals 188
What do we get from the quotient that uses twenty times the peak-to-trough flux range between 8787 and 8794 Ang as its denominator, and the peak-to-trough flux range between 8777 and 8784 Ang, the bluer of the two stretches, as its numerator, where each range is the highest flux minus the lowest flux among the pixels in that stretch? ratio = 0.150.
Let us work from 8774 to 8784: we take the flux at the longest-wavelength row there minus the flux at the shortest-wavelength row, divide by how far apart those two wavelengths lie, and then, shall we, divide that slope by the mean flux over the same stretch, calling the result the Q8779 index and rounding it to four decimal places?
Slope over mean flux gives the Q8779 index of 0.0069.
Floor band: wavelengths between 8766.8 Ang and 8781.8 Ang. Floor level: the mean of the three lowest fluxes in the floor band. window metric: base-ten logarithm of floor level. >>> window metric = 1.39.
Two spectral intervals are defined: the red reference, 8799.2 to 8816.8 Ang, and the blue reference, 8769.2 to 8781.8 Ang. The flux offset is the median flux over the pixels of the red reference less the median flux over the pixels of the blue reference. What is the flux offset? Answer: -1.0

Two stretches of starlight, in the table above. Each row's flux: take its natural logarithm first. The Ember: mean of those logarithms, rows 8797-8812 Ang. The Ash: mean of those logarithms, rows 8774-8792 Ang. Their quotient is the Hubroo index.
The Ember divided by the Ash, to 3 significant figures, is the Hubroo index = 0.982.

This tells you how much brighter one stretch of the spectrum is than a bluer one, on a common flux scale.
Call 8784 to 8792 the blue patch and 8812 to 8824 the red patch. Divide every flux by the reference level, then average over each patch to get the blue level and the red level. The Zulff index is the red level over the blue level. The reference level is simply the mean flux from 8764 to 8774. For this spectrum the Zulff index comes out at 0.983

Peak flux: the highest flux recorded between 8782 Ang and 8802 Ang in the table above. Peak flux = 25.9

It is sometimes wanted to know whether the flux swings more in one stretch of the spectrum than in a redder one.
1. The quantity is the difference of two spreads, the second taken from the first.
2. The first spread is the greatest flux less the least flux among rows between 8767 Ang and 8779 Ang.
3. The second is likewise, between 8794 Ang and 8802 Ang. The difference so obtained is -1.1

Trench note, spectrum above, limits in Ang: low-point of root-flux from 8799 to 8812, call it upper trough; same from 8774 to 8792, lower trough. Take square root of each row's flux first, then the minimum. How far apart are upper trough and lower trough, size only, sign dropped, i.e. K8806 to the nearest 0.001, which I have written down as 0.133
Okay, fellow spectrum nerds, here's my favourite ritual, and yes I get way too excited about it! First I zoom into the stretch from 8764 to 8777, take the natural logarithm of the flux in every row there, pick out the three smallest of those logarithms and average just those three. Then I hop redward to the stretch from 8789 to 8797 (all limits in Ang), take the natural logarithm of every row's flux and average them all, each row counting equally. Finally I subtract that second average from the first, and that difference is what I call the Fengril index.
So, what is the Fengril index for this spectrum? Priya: -0.034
